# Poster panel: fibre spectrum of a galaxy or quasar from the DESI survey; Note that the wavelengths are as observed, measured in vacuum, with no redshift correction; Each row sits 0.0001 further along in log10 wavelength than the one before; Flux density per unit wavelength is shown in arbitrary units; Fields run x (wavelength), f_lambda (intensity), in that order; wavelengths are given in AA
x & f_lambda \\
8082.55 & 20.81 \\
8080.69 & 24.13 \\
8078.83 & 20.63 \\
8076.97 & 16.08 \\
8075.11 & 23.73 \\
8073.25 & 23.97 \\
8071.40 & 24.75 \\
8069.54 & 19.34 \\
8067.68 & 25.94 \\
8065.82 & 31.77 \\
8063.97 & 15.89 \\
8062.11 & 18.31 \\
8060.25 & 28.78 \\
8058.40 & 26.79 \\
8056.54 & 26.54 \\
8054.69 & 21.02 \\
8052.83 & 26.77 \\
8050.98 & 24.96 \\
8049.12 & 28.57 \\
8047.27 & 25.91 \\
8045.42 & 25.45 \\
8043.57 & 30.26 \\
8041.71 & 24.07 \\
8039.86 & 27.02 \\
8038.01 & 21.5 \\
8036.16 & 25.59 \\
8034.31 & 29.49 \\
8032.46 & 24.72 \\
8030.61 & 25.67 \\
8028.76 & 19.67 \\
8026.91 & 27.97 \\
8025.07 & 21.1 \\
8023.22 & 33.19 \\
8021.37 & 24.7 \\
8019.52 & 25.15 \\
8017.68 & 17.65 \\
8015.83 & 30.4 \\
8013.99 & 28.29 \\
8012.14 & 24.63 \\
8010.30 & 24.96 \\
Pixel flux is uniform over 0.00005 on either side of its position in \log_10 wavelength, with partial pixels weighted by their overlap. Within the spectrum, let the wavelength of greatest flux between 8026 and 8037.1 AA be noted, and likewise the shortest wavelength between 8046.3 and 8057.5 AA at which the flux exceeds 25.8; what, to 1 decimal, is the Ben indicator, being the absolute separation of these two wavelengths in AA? 13.0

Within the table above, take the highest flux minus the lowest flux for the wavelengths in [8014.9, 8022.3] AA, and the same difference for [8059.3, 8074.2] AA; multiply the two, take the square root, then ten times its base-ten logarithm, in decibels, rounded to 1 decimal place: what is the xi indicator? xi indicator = 11.5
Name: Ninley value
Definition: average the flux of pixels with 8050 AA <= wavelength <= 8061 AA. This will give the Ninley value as 25.8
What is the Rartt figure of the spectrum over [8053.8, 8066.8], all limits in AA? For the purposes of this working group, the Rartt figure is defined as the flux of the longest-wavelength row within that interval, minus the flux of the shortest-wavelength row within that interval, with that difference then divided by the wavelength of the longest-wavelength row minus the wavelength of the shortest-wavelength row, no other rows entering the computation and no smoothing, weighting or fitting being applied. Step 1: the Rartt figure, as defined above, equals 1.0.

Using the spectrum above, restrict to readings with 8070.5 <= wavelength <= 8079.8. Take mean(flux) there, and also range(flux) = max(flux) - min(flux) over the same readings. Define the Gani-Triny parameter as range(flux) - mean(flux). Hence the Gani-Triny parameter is -13.2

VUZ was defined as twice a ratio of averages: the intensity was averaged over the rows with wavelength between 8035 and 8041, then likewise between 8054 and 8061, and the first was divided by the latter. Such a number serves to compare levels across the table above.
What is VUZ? 1.92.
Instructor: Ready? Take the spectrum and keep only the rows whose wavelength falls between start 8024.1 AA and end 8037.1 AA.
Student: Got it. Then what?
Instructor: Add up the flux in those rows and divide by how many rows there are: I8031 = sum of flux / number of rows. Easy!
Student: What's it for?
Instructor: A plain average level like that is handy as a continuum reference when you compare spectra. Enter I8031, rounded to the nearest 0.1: 24.9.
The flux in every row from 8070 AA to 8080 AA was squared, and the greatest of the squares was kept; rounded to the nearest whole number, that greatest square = 613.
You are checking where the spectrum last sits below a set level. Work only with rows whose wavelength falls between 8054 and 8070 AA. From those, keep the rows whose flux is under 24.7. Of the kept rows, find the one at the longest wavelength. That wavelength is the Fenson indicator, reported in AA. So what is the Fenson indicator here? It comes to 8069.54 AA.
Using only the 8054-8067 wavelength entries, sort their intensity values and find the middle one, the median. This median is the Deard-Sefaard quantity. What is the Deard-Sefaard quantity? 26.5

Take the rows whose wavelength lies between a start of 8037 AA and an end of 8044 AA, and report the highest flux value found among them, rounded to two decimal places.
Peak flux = 30.26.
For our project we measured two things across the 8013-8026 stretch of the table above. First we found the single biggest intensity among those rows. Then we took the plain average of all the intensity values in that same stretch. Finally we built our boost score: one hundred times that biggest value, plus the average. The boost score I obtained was 3345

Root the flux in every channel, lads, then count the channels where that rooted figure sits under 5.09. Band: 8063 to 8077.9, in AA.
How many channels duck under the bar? 6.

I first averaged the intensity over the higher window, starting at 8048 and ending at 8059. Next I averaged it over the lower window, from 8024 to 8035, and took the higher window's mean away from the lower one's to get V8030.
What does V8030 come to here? -1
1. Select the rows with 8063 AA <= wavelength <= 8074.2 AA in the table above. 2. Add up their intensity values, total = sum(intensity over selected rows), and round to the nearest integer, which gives 142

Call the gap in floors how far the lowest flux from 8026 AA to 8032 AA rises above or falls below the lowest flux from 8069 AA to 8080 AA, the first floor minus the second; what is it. 3.6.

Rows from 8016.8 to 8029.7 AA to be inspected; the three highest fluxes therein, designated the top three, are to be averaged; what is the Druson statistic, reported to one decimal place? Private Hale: 28.8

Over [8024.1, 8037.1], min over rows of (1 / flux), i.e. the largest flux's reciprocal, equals 0.034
